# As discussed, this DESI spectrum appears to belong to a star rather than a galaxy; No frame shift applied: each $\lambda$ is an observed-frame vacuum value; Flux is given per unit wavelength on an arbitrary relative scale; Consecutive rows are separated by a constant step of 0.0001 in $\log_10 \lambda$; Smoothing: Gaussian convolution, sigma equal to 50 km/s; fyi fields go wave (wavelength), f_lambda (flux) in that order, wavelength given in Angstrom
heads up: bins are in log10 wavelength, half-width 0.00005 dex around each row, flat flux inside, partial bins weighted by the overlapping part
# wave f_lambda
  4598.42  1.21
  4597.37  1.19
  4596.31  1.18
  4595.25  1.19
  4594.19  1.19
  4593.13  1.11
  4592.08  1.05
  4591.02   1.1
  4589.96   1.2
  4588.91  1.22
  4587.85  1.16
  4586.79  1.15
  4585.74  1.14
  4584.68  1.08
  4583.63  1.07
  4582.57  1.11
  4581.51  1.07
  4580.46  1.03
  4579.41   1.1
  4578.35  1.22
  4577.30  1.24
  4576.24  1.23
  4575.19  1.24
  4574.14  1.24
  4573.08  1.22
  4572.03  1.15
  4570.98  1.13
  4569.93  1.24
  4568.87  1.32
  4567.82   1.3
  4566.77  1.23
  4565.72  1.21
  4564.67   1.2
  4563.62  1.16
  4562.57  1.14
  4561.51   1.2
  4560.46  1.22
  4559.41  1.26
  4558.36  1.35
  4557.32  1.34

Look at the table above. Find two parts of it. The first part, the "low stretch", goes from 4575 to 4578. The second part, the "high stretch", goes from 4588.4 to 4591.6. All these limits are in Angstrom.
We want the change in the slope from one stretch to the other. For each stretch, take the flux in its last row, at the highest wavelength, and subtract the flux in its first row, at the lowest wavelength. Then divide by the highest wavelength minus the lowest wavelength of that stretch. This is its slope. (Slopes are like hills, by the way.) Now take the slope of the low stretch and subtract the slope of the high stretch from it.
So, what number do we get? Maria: 0.057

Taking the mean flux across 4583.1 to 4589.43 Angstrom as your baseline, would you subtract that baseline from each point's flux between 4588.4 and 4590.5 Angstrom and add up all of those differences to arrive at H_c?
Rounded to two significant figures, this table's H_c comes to 0.15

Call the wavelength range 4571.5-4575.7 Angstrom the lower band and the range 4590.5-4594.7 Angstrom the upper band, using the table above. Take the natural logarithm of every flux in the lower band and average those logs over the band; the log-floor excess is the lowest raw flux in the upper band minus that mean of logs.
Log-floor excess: 0.86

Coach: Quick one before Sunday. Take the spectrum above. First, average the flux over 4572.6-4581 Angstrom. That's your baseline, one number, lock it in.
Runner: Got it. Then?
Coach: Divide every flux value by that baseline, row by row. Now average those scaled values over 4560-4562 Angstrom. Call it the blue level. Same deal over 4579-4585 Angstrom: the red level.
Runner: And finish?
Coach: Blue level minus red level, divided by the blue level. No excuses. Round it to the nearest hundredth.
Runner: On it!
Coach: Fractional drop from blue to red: 0.11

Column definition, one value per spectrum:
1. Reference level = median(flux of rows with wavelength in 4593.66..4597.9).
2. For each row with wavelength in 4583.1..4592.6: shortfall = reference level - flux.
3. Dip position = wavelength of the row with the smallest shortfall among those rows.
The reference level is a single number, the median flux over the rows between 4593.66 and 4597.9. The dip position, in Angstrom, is 4588.91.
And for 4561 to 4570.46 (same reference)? 4568.87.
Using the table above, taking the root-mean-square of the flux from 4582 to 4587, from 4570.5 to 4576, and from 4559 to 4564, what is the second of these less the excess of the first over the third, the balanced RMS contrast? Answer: 1.28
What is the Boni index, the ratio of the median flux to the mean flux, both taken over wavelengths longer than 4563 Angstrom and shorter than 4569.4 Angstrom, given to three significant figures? 0.987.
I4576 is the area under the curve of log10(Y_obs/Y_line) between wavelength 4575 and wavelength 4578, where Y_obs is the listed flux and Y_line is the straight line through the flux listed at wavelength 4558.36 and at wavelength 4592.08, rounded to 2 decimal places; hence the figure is 0.05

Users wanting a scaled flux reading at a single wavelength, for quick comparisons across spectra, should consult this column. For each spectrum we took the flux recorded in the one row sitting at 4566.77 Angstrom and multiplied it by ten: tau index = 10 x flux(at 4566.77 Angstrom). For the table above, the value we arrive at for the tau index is 12.3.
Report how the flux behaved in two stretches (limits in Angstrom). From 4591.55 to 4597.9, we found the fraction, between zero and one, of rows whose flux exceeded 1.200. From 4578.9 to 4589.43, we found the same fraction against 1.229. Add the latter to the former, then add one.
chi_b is 1.0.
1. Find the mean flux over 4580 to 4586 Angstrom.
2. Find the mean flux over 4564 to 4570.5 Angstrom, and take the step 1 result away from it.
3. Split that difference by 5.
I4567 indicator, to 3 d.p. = 0.033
